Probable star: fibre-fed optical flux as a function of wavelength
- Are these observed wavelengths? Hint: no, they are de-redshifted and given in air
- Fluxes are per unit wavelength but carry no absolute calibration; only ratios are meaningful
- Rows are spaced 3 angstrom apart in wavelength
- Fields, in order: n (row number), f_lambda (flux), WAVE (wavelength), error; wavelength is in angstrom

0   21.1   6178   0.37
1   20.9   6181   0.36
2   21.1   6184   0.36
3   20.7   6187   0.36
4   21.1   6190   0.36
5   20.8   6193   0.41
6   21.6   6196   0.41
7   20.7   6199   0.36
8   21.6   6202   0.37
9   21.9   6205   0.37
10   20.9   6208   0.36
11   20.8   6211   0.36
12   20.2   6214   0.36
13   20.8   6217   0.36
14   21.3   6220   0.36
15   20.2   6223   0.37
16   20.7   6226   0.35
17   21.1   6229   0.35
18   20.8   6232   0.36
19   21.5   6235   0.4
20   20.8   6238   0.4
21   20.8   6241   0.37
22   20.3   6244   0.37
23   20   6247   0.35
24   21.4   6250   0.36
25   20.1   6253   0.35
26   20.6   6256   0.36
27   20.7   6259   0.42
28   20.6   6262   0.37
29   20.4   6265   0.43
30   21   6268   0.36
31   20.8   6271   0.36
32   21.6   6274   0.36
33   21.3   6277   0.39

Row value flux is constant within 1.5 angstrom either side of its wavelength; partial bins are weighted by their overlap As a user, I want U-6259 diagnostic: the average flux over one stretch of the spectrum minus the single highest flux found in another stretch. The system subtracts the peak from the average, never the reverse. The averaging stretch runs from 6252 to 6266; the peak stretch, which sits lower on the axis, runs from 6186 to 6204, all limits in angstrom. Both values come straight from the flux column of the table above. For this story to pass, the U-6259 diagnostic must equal -1.1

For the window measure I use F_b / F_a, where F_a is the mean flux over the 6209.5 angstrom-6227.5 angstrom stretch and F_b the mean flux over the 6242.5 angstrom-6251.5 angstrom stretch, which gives 0.995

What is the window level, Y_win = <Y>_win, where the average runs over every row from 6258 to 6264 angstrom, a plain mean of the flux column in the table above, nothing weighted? 20.6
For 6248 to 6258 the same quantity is 20.7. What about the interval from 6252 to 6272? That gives 20.6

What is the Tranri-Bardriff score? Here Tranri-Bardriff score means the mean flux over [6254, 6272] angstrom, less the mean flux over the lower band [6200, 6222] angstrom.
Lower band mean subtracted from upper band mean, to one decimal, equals -0.4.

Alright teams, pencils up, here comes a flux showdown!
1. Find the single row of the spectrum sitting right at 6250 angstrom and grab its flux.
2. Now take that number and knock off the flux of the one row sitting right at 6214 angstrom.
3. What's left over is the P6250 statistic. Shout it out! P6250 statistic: 1.20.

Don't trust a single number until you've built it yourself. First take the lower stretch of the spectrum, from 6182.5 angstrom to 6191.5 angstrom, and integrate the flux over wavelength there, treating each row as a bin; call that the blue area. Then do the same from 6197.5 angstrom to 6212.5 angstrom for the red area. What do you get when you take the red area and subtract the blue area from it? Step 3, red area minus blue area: 129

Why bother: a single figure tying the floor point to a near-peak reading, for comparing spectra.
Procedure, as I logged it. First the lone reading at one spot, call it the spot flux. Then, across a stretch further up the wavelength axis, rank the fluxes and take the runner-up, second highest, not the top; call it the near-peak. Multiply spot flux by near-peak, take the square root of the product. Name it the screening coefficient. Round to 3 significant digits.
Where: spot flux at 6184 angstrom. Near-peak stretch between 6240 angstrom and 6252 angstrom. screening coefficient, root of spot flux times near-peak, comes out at 20.9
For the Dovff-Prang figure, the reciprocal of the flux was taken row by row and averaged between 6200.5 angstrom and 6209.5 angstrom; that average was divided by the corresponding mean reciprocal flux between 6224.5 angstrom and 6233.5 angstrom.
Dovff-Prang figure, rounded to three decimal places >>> 0.972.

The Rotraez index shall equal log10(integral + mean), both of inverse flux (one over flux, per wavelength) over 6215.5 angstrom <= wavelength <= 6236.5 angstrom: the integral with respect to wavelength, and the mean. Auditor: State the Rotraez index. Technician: 0.0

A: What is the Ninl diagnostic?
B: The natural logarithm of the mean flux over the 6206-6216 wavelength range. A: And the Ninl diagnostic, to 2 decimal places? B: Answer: 3.03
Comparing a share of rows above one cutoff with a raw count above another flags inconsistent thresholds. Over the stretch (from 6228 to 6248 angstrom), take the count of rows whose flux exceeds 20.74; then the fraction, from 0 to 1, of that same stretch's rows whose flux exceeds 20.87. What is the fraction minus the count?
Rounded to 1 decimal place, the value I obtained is -4.7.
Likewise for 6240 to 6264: -1.9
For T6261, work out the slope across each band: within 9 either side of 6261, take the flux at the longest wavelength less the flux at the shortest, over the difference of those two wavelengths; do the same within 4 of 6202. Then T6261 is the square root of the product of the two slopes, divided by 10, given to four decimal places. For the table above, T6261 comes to 0.0110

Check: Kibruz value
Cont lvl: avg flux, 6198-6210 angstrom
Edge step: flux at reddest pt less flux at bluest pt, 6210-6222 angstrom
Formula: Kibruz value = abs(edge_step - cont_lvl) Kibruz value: 20.8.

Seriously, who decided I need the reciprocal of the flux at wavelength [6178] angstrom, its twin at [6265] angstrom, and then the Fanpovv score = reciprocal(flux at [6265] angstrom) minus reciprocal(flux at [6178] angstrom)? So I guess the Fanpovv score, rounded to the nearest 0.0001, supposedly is 0.0016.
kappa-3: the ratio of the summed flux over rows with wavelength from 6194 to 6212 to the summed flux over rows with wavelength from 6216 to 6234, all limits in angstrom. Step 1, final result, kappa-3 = 1.02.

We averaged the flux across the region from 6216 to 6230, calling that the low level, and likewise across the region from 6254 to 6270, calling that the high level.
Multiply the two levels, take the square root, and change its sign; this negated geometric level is -20.7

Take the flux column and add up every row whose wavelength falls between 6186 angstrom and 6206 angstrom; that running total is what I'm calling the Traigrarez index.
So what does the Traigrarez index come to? 148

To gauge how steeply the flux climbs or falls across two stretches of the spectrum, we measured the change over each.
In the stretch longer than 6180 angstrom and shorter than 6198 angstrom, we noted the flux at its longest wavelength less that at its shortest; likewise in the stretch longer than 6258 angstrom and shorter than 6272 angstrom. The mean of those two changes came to 0.40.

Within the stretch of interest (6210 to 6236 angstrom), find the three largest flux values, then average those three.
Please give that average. 21.3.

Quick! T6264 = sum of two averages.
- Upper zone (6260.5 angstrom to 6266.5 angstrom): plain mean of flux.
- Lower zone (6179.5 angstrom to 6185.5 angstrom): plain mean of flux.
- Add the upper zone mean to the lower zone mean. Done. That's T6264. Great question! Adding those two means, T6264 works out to 41.5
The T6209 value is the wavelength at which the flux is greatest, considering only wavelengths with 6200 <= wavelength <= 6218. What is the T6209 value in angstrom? 6205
